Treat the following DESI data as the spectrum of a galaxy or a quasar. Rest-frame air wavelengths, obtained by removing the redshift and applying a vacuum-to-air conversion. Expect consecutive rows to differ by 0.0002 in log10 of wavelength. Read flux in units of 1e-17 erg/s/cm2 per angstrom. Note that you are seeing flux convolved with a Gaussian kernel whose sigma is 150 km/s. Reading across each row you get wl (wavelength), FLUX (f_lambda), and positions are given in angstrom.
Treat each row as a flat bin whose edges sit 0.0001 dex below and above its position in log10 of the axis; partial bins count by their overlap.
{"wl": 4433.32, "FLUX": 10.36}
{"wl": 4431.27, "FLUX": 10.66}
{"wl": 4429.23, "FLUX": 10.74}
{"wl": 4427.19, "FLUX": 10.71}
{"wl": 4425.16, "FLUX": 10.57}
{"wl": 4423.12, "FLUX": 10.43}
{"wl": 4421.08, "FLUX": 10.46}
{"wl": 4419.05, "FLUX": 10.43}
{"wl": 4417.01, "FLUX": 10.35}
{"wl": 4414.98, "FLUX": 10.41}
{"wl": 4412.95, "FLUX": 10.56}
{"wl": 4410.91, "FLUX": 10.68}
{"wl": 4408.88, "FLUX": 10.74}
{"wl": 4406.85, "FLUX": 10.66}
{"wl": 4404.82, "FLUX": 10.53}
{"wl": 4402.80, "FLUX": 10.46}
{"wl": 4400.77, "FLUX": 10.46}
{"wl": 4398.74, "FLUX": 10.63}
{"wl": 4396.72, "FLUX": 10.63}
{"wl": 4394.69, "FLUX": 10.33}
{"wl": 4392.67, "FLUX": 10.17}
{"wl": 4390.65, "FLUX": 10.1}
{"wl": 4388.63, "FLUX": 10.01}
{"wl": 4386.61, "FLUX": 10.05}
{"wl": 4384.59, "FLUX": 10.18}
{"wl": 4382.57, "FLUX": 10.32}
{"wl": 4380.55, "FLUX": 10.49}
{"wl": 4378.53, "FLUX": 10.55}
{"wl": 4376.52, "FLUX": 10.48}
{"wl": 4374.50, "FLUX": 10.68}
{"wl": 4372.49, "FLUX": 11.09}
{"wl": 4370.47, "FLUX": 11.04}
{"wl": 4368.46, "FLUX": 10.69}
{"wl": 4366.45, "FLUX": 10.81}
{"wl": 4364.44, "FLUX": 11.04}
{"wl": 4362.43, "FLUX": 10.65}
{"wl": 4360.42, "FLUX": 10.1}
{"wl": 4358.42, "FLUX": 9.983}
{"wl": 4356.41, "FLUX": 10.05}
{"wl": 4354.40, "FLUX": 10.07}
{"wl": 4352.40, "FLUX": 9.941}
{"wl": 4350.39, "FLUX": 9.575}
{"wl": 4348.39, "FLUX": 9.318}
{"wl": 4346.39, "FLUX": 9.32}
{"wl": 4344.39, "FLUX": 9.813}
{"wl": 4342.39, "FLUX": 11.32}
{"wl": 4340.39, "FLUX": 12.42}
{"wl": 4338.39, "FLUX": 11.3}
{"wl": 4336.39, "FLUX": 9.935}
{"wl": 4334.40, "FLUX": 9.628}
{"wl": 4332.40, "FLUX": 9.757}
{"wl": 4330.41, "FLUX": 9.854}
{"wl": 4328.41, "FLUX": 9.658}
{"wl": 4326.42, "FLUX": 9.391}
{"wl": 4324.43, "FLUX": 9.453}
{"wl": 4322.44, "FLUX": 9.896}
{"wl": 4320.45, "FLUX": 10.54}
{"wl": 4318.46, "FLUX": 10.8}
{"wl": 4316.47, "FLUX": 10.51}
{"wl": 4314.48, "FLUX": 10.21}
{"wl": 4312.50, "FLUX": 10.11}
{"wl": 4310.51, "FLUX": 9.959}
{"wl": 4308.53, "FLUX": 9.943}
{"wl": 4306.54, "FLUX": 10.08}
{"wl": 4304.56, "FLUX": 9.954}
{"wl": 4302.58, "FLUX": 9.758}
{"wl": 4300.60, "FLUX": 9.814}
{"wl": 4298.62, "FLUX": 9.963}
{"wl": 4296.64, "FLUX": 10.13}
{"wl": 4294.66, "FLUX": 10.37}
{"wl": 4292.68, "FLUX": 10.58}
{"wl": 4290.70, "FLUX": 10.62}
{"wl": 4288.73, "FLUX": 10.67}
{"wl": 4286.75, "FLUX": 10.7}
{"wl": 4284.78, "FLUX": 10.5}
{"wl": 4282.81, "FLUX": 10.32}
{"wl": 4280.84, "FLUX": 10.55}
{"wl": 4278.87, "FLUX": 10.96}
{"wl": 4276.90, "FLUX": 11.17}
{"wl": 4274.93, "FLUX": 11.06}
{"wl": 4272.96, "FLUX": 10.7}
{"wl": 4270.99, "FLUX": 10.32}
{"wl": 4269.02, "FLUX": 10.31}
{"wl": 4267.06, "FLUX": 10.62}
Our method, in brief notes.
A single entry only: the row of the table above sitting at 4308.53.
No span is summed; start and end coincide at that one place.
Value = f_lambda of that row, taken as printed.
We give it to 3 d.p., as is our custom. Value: 9.943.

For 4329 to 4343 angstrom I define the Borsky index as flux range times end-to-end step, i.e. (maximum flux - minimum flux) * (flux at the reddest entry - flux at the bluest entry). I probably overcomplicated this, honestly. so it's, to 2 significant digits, 4.1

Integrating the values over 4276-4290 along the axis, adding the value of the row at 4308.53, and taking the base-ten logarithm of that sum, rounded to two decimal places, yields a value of 2.20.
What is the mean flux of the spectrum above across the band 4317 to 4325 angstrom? 10.2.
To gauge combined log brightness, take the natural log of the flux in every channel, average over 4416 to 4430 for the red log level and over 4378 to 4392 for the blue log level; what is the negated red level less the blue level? -4.68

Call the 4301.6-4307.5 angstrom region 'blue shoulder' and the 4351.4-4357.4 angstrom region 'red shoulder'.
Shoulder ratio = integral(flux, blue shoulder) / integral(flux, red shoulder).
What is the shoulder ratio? 0.98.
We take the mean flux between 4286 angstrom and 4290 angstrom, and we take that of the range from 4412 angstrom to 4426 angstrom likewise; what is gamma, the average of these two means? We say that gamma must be 10.6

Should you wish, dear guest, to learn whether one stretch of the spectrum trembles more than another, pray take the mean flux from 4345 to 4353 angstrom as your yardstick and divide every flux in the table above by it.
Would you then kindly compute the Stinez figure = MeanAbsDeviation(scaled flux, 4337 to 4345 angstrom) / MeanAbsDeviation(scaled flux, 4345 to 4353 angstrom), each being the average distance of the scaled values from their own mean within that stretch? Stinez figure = 3.2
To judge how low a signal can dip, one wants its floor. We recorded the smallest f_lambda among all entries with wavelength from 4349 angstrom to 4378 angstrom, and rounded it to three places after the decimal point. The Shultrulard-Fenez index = 9.575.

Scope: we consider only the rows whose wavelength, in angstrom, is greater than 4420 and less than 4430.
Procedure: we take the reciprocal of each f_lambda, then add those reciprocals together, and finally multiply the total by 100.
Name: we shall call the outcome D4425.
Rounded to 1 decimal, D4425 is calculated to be 47.3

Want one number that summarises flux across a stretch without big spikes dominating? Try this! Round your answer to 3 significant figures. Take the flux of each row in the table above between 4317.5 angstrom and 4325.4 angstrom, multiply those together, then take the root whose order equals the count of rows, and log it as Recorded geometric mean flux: 10.2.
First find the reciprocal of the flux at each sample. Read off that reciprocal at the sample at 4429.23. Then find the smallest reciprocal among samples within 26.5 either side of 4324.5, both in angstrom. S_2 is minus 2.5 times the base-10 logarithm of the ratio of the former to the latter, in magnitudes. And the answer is -0.16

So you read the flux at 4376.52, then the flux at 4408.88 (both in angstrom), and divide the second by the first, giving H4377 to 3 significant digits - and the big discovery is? 1.02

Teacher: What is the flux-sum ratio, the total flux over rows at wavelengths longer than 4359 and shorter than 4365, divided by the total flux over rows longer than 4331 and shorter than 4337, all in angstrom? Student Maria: 1.08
